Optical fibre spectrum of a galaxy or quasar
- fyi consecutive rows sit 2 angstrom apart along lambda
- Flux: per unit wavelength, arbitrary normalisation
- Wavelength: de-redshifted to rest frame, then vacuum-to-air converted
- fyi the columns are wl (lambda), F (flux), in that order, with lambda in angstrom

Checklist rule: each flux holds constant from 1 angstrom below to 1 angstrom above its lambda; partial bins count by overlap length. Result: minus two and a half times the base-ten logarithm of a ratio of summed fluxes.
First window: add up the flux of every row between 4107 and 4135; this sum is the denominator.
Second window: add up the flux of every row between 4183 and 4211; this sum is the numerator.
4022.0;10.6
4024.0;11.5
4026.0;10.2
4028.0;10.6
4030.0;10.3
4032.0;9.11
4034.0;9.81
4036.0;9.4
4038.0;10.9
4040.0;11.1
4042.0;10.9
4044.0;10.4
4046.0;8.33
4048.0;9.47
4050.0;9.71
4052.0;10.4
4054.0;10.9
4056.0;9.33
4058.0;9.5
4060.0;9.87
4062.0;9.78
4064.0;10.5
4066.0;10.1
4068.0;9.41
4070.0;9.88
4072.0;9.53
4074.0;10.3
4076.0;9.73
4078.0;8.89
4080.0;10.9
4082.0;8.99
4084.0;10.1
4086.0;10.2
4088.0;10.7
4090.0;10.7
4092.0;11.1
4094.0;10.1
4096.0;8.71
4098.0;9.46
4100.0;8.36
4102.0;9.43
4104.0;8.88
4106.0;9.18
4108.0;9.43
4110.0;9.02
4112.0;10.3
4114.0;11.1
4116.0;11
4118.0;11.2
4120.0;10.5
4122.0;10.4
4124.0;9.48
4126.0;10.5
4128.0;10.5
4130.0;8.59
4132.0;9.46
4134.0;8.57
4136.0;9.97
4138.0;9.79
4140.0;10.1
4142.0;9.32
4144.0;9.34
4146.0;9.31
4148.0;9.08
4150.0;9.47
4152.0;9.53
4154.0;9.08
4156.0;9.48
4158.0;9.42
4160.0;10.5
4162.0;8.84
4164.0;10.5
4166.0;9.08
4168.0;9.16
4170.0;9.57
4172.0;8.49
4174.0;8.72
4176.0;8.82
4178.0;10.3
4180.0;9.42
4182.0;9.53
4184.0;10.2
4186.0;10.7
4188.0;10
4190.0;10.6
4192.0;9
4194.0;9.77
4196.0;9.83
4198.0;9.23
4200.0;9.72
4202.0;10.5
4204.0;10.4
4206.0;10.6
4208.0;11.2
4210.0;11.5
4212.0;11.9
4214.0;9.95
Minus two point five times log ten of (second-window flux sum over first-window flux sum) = -0.02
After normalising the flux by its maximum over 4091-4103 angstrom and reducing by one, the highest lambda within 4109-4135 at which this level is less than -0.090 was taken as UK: 4134.0 angstrom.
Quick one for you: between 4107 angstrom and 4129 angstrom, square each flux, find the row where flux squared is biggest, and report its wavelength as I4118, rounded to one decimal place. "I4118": 4118.0 angstrom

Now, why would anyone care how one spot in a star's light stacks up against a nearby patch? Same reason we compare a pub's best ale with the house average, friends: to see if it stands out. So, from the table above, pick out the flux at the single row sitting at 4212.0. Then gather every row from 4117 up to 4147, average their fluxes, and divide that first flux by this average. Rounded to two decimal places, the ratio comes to 1.21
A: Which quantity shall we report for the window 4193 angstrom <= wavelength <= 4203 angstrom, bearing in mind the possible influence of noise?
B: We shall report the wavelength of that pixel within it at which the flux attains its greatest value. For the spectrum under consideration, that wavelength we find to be 4202.0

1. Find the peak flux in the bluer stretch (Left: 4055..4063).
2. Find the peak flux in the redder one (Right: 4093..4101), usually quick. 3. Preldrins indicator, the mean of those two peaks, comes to 10.0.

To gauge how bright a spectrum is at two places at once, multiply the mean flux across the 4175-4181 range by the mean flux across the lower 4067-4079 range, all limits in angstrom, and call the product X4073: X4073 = 92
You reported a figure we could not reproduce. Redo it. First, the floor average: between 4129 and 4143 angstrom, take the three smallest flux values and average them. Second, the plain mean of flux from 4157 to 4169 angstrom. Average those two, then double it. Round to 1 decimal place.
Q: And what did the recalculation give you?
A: 18.4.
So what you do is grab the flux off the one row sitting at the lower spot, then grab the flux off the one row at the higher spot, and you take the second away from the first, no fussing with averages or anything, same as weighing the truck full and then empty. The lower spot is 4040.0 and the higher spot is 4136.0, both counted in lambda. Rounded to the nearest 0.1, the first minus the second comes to 1.1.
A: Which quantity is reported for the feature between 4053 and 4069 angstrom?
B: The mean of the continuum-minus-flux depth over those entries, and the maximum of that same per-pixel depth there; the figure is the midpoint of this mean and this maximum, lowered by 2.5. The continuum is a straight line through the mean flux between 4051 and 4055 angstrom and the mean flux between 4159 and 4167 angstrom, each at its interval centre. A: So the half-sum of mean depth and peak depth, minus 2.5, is -1.52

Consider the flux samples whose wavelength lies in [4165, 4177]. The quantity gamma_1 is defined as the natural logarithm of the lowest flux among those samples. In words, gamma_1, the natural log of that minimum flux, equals 2.14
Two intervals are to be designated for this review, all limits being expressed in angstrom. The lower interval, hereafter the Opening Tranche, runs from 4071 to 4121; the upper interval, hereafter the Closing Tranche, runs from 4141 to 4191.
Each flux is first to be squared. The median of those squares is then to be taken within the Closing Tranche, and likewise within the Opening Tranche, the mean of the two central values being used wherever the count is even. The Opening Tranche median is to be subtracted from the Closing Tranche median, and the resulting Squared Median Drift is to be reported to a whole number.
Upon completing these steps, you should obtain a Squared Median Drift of -13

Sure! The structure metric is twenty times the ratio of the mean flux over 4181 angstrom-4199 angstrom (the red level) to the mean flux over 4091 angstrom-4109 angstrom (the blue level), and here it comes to 21.0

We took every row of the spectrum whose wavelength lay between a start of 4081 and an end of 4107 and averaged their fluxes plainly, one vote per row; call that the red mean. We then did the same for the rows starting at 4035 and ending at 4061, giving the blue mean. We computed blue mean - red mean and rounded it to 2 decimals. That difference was 0.33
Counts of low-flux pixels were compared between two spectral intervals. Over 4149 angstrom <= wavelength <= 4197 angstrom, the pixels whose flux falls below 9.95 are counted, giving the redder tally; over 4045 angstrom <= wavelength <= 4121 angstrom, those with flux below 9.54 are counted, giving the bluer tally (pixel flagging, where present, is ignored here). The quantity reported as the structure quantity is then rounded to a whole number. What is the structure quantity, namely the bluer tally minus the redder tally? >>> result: -1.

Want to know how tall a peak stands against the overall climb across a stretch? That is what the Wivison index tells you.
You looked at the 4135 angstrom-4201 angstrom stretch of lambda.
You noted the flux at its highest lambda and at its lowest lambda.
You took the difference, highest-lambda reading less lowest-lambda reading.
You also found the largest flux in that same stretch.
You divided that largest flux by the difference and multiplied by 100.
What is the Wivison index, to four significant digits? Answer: -4280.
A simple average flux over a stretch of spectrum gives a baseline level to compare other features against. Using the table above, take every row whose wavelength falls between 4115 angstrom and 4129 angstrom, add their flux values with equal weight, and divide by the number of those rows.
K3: 10.5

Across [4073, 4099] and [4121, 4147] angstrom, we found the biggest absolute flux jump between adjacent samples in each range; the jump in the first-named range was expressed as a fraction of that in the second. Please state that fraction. 1.05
